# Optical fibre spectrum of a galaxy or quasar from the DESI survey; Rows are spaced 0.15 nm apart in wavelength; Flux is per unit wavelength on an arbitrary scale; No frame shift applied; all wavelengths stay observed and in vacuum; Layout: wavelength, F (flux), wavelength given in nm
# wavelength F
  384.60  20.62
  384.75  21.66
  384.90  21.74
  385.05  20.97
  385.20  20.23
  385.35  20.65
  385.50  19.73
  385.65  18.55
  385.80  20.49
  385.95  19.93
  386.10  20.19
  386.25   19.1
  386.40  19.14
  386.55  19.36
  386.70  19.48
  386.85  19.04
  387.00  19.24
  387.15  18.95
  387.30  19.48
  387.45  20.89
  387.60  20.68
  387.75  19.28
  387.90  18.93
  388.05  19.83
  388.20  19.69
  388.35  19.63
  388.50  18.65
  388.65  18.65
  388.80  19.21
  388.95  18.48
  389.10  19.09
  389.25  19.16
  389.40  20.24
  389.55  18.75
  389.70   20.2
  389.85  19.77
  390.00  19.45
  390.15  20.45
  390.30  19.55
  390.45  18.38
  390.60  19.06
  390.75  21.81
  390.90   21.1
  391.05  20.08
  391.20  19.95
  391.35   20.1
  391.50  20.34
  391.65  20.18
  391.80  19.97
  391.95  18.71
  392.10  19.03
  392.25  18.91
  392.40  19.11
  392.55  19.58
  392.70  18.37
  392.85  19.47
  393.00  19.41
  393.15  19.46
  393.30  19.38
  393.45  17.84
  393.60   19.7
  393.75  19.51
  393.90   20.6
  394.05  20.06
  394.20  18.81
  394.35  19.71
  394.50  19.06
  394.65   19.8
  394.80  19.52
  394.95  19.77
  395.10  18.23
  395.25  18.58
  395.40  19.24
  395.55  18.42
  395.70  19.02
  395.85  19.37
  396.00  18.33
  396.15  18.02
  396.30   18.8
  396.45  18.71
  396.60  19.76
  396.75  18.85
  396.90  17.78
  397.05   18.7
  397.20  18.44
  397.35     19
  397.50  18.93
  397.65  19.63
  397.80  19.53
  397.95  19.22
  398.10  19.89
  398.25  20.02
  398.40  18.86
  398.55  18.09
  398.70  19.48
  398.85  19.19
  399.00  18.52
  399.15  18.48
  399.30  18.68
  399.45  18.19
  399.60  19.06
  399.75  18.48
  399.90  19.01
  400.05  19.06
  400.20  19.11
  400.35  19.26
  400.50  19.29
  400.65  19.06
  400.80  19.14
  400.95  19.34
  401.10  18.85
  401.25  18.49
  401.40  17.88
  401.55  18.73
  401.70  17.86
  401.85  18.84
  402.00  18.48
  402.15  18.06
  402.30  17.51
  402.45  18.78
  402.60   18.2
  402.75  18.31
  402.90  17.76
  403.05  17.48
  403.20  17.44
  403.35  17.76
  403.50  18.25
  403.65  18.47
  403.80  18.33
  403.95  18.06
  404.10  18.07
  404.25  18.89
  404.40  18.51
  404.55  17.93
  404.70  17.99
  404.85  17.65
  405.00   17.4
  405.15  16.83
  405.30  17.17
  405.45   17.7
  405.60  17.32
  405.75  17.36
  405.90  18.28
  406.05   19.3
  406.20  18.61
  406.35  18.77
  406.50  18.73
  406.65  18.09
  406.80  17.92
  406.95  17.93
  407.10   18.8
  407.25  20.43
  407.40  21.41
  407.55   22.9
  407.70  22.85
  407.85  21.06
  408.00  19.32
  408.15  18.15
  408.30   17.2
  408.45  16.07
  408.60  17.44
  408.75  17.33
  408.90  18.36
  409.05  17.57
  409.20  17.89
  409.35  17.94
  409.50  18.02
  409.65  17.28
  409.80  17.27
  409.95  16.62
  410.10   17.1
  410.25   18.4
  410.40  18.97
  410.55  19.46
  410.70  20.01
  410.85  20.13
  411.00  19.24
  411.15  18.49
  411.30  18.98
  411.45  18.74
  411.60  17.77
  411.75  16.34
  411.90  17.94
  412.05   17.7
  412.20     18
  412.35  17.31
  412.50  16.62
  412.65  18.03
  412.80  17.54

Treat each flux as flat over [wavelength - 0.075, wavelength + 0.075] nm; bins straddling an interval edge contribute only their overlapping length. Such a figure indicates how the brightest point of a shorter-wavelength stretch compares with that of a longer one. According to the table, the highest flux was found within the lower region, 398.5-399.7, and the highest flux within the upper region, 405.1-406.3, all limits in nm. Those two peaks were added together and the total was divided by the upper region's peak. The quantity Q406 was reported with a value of 2.01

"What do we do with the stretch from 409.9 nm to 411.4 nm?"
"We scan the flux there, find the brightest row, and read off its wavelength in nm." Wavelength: 410.85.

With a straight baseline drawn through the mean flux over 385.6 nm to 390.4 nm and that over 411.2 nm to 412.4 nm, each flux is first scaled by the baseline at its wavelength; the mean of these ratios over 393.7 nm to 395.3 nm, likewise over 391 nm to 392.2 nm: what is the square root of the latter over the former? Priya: 1.00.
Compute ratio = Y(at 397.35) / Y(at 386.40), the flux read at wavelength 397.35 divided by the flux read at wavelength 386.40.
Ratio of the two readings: 0.993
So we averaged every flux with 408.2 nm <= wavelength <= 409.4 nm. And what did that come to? 17.5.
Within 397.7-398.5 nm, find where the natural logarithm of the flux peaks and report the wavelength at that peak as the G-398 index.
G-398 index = 398.25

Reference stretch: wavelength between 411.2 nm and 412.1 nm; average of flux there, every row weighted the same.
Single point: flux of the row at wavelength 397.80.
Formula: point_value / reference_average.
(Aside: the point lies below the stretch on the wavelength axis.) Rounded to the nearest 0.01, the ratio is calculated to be 1.09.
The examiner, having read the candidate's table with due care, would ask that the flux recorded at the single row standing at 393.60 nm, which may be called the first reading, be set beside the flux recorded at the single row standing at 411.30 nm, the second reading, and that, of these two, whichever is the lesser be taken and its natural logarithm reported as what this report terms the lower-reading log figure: 2.94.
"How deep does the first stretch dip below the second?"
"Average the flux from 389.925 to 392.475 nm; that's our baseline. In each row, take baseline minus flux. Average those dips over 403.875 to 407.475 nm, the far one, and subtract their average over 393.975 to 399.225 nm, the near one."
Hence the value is 0.73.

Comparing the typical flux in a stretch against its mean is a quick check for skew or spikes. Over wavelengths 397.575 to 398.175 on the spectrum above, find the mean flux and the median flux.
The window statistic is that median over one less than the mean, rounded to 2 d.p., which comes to 1.05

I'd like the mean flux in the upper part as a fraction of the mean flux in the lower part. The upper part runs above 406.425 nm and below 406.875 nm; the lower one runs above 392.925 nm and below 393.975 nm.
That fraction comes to 0.94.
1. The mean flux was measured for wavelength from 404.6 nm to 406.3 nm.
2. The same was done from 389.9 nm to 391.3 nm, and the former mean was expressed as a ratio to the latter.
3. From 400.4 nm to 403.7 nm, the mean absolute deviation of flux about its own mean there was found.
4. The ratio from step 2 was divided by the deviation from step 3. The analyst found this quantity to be 1.79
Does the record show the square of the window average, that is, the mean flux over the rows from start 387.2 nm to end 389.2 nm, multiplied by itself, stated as 377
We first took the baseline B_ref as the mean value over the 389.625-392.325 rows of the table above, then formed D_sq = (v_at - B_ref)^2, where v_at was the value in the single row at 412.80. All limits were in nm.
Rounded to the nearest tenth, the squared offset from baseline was 5.3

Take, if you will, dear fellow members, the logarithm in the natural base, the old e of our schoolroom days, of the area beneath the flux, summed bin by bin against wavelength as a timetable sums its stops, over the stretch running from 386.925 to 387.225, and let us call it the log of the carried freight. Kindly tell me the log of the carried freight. 1.75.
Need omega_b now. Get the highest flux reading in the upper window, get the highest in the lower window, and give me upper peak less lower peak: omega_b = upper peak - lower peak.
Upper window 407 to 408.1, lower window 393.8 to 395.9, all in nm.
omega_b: 2.3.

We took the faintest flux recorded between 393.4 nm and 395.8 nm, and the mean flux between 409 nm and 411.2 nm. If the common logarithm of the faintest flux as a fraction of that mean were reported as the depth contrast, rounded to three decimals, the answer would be -0.011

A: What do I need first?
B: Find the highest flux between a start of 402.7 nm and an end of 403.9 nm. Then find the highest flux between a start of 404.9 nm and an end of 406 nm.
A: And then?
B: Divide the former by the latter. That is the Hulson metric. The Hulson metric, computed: 1.01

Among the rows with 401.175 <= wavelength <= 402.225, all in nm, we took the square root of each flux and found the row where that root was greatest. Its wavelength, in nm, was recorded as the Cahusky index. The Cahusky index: 401.85 nm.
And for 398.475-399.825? 398.70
